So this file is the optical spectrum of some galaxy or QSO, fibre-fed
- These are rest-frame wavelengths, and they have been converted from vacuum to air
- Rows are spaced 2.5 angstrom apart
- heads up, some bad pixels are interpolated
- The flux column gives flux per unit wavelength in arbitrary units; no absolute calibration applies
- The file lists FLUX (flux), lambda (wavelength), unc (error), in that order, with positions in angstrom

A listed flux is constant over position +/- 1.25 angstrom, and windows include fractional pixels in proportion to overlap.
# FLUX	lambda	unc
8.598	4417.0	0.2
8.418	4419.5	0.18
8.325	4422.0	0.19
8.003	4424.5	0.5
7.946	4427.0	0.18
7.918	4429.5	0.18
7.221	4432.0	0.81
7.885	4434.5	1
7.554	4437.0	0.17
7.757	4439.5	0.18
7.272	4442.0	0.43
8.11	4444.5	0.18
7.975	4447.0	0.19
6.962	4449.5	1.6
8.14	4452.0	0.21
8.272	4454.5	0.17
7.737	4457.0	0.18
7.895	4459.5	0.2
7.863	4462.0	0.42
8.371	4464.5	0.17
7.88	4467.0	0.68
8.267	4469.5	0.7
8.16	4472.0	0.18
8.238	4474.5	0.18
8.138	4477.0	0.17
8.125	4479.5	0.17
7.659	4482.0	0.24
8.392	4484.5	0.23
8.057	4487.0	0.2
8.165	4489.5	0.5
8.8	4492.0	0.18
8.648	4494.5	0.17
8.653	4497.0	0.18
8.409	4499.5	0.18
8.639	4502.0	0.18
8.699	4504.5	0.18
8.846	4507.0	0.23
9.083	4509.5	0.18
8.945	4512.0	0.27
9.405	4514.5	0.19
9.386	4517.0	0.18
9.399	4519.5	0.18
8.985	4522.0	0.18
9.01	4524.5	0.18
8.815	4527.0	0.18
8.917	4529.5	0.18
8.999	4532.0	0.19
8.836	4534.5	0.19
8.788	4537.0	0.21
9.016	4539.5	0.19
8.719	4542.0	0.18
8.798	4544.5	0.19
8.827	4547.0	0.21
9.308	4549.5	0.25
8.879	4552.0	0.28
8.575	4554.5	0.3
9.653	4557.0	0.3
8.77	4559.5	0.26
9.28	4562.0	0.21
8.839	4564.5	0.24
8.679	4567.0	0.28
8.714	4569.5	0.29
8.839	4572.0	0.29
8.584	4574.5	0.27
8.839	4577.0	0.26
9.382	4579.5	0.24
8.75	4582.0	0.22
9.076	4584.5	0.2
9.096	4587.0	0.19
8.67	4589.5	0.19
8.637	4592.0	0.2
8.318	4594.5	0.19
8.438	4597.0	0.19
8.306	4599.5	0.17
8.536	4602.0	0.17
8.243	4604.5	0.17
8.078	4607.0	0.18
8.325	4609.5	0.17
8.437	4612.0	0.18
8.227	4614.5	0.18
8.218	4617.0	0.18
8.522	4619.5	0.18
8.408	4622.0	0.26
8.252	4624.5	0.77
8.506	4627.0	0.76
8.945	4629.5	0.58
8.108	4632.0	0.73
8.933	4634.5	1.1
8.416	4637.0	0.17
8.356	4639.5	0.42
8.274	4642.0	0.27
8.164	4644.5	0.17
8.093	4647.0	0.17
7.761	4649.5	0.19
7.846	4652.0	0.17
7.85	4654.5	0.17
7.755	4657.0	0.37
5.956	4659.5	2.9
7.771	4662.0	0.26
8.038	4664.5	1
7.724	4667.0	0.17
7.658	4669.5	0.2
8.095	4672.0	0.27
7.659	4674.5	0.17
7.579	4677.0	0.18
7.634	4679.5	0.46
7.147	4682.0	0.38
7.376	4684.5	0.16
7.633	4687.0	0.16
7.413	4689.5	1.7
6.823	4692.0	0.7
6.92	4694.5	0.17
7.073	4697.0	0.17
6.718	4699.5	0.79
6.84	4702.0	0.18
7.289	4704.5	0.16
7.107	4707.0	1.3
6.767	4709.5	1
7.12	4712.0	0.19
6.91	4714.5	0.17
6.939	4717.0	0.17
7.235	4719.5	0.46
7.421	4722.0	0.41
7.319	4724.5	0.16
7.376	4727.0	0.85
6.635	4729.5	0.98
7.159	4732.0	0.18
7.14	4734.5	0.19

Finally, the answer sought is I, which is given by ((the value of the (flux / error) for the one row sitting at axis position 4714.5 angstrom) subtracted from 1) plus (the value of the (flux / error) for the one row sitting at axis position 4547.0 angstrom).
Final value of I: 2.4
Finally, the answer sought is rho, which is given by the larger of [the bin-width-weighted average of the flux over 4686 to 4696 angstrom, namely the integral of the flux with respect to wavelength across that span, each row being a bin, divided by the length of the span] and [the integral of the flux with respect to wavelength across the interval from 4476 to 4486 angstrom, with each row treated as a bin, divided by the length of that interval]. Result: 8.08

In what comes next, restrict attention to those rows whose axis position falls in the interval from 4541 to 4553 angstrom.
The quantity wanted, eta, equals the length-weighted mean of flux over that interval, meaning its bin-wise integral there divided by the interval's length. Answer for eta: 8.91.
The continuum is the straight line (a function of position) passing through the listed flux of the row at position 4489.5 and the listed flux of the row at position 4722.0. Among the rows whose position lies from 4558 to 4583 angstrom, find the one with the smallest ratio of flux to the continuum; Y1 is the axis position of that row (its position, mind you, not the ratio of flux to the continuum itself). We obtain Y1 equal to 4574.5 angstrom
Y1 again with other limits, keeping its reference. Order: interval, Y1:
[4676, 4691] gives 4682.0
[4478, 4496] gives 4482.0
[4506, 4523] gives 4507.0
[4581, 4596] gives 4594.5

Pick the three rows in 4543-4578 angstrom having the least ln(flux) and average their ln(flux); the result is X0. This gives 2.15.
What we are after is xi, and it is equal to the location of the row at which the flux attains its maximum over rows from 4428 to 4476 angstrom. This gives 4464.5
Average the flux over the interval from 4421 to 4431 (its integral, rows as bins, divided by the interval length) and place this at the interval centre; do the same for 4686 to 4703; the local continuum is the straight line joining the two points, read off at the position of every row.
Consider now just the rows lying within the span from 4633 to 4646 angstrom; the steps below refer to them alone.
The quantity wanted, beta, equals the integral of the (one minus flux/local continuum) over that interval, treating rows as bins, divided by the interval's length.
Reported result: -0.160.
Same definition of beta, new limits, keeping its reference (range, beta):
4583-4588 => -0.218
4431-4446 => 0.041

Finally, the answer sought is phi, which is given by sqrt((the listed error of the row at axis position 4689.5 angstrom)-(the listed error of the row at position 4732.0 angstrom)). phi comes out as 1.2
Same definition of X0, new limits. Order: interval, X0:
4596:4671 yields 1.95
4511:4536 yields 2.18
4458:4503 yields 2.05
